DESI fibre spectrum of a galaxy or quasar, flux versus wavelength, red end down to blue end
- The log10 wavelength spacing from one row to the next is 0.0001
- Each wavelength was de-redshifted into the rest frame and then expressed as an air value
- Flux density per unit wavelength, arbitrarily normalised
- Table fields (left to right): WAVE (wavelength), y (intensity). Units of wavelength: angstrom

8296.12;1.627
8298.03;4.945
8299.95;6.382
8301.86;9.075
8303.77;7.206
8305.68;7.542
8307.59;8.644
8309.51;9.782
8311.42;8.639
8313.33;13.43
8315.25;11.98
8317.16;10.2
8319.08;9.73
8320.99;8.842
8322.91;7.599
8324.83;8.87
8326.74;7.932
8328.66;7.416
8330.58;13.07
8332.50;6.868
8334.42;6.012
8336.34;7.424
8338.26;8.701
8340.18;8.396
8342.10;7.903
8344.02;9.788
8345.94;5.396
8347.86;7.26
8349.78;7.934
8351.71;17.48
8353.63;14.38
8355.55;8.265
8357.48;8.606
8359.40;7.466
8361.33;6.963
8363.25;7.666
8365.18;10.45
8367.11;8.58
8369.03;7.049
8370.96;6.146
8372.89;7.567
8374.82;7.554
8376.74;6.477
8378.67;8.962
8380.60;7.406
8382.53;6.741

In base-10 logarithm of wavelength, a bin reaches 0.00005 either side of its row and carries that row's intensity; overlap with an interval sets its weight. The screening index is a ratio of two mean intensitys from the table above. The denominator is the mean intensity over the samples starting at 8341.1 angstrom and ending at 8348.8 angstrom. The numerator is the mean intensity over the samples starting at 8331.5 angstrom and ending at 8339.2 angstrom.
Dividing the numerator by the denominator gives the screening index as 0.96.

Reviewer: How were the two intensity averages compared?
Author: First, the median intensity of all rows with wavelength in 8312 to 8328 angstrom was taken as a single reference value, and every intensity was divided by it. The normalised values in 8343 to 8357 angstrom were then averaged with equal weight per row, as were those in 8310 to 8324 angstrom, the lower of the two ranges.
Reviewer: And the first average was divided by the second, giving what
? 1.00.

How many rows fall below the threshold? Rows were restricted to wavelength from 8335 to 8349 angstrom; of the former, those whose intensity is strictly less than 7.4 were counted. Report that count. 2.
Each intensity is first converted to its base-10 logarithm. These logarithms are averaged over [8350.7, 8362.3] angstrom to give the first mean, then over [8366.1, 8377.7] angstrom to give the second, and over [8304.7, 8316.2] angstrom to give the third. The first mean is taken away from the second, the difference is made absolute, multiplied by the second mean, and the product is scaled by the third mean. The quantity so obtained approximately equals 0.12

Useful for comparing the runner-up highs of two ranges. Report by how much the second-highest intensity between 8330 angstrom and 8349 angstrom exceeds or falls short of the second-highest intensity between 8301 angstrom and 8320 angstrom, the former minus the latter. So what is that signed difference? -2.2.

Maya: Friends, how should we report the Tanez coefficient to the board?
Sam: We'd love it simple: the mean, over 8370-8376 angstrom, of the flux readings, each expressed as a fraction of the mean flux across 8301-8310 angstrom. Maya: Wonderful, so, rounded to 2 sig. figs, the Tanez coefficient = 0.84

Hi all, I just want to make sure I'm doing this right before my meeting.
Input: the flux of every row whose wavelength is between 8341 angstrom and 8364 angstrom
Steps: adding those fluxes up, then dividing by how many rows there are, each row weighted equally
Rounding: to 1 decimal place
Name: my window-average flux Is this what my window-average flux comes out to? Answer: 9.1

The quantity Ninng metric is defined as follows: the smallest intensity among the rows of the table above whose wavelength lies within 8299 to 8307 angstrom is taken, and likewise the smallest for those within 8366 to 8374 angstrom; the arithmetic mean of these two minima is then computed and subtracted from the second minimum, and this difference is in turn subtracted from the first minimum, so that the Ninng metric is 6.5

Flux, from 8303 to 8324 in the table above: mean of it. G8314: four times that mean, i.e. 37.7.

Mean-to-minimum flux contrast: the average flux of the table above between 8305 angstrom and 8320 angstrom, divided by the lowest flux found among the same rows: 1.33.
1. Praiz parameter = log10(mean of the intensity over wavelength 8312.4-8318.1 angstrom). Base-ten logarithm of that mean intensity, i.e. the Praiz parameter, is 1.07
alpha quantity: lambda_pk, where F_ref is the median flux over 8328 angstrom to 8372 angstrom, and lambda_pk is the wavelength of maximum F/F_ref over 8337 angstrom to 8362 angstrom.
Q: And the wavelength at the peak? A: 8351.71 angstrom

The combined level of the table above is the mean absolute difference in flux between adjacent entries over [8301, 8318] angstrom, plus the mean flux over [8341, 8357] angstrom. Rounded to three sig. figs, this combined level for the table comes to 11.5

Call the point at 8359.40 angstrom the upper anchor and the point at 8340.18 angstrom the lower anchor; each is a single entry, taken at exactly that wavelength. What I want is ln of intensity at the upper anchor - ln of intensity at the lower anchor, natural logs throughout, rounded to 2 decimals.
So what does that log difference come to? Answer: -0.12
